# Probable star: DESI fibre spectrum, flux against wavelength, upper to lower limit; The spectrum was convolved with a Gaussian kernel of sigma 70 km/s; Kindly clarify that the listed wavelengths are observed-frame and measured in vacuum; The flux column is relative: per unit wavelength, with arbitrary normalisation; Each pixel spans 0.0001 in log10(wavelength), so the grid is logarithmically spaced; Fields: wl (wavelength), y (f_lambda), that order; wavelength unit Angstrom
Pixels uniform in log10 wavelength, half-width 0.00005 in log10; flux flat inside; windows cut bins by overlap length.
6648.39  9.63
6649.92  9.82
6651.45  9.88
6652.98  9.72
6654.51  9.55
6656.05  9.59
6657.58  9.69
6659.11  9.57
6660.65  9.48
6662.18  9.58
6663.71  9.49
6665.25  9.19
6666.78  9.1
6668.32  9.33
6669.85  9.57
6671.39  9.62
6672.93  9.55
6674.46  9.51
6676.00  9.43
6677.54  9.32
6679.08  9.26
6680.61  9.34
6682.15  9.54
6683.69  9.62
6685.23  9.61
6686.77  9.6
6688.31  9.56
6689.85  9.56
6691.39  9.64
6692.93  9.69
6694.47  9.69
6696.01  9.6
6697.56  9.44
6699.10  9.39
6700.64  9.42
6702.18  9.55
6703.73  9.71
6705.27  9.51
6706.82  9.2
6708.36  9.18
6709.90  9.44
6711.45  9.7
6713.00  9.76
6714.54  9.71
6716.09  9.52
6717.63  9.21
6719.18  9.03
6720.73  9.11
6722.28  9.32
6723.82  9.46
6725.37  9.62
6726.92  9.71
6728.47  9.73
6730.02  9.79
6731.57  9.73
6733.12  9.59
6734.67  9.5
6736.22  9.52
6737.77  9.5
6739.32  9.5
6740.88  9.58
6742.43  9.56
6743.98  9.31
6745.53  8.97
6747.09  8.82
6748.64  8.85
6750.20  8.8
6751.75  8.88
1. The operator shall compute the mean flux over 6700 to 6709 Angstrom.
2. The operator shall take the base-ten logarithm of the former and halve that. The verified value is 0.487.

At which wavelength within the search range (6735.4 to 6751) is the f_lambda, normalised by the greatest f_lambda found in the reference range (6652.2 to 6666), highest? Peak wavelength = 6740.88 Angstrom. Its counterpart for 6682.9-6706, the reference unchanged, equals 6703.73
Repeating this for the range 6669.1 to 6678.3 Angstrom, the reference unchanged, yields 6671.39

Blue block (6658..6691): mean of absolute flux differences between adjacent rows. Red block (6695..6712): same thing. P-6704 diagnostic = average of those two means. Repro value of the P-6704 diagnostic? 0.128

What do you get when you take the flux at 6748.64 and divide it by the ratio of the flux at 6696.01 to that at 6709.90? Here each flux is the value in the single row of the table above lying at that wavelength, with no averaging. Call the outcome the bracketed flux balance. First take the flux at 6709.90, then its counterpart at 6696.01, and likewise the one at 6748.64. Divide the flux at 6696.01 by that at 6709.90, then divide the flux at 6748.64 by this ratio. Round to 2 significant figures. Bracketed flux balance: 8.7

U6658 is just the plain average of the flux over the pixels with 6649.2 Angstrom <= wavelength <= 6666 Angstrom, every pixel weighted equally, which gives 9.60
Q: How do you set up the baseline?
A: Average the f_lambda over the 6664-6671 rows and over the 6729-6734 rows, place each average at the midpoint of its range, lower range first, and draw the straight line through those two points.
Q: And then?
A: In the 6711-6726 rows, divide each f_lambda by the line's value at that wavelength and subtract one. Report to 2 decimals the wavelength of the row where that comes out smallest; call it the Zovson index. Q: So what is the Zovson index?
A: 6719.18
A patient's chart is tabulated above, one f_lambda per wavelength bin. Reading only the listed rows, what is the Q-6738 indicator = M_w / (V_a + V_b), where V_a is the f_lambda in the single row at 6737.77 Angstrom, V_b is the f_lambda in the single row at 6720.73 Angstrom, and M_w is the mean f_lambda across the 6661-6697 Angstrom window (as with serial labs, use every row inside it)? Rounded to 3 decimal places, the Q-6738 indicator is 0.510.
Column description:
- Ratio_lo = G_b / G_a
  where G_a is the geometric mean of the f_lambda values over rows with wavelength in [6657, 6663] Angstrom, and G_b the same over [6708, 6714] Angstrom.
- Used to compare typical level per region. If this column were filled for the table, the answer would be 0.99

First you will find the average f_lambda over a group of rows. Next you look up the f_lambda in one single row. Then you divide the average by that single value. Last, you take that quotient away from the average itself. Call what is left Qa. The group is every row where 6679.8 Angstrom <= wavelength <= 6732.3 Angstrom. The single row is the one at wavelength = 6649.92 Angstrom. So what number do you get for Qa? 8.55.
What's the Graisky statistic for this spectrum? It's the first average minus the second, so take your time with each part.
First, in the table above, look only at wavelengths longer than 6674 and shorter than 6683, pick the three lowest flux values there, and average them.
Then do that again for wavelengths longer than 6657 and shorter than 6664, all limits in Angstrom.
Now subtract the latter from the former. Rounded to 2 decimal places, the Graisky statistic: -0.21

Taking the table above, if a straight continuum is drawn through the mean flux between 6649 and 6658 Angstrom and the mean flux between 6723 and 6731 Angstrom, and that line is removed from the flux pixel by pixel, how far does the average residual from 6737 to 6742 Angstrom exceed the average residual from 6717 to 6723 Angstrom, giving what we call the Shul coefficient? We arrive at 0.37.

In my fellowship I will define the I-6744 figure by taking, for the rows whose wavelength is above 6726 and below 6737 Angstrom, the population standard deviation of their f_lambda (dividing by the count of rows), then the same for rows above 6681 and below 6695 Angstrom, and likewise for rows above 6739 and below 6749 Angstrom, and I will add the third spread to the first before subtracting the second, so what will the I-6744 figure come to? 0.37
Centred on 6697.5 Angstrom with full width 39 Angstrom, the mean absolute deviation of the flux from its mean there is 0.13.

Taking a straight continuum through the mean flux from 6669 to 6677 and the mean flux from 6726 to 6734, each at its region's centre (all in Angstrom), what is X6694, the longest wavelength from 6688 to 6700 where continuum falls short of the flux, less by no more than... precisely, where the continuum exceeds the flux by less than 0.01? 6696.01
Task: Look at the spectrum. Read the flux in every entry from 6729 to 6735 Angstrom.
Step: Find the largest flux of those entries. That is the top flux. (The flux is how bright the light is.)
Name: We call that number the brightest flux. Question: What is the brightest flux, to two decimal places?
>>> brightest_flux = 9.79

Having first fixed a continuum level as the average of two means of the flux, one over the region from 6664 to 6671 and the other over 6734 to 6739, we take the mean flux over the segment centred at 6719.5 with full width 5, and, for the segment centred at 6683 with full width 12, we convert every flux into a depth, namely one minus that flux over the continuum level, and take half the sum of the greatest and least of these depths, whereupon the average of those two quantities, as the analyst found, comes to 4.56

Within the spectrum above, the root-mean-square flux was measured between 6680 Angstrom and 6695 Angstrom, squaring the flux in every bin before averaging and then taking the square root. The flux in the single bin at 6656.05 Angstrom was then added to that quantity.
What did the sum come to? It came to 19.2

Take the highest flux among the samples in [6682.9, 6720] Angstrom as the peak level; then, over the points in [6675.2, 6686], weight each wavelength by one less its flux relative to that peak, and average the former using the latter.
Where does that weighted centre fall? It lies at 6679.6 Angstrom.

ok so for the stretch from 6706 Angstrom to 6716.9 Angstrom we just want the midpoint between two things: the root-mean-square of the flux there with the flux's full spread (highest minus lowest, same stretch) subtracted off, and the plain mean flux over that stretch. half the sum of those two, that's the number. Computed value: 9.21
